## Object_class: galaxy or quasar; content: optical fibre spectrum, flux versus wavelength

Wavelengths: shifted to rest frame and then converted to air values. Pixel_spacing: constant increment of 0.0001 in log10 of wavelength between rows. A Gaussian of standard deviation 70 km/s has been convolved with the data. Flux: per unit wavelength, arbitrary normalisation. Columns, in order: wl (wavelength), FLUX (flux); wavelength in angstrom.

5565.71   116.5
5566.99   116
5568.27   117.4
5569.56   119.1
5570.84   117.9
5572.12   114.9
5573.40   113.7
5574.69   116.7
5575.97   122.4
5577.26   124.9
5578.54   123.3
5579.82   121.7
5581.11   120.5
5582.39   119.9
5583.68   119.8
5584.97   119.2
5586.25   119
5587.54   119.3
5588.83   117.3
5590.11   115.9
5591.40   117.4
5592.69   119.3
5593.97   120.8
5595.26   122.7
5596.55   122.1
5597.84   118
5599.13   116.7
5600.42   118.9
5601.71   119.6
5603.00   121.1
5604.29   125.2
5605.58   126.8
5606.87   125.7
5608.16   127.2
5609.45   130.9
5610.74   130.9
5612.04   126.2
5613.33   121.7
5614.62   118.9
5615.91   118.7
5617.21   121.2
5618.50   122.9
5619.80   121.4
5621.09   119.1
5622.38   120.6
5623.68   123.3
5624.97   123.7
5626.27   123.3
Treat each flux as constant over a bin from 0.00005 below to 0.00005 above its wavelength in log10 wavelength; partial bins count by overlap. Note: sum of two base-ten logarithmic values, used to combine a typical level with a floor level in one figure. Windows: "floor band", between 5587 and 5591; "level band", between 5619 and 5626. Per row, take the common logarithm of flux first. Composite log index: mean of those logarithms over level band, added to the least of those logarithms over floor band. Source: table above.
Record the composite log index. 4.15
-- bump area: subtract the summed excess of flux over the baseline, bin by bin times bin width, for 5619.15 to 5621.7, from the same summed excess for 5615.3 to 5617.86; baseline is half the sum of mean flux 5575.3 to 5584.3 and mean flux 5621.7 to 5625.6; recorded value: -0.8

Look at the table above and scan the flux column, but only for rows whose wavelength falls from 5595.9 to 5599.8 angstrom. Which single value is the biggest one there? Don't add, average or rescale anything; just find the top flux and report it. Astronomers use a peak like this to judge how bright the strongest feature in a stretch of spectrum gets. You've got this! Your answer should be 122.1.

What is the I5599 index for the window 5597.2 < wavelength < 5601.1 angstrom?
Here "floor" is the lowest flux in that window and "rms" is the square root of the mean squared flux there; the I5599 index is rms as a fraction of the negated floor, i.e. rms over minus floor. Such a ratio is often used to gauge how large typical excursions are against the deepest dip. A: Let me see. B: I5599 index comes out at -1.010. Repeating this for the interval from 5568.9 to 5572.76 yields -1.021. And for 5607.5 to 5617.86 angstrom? -1.049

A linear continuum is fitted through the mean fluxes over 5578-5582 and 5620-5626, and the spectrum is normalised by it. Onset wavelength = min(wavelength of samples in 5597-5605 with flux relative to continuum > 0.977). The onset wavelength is 5601.71 angstrom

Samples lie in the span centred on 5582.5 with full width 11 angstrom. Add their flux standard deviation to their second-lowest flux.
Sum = 121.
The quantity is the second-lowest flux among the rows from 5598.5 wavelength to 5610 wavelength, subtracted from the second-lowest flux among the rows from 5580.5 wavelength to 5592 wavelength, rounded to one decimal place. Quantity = -1.6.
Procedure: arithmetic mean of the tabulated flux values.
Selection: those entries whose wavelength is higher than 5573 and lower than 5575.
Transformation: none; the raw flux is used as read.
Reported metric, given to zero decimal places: 115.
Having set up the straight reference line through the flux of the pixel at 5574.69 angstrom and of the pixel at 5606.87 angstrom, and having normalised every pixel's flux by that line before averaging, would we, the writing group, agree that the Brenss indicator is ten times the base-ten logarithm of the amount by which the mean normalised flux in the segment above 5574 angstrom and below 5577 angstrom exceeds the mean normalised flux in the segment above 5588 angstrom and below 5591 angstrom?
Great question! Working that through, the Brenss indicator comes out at -12.4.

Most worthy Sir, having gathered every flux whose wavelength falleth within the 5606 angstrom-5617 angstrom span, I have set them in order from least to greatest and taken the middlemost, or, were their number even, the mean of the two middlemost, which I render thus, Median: 126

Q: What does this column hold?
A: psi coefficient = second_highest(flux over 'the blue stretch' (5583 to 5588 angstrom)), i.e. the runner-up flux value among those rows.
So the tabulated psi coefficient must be 119.3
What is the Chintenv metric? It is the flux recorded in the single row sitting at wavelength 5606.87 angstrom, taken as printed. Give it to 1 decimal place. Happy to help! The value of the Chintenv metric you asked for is 125.7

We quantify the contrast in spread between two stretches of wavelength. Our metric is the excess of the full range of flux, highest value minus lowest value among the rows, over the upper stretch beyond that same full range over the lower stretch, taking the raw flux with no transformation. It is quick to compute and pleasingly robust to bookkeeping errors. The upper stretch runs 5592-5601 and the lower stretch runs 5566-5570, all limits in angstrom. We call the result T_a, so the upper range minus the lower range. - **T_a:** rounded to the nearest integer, 3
